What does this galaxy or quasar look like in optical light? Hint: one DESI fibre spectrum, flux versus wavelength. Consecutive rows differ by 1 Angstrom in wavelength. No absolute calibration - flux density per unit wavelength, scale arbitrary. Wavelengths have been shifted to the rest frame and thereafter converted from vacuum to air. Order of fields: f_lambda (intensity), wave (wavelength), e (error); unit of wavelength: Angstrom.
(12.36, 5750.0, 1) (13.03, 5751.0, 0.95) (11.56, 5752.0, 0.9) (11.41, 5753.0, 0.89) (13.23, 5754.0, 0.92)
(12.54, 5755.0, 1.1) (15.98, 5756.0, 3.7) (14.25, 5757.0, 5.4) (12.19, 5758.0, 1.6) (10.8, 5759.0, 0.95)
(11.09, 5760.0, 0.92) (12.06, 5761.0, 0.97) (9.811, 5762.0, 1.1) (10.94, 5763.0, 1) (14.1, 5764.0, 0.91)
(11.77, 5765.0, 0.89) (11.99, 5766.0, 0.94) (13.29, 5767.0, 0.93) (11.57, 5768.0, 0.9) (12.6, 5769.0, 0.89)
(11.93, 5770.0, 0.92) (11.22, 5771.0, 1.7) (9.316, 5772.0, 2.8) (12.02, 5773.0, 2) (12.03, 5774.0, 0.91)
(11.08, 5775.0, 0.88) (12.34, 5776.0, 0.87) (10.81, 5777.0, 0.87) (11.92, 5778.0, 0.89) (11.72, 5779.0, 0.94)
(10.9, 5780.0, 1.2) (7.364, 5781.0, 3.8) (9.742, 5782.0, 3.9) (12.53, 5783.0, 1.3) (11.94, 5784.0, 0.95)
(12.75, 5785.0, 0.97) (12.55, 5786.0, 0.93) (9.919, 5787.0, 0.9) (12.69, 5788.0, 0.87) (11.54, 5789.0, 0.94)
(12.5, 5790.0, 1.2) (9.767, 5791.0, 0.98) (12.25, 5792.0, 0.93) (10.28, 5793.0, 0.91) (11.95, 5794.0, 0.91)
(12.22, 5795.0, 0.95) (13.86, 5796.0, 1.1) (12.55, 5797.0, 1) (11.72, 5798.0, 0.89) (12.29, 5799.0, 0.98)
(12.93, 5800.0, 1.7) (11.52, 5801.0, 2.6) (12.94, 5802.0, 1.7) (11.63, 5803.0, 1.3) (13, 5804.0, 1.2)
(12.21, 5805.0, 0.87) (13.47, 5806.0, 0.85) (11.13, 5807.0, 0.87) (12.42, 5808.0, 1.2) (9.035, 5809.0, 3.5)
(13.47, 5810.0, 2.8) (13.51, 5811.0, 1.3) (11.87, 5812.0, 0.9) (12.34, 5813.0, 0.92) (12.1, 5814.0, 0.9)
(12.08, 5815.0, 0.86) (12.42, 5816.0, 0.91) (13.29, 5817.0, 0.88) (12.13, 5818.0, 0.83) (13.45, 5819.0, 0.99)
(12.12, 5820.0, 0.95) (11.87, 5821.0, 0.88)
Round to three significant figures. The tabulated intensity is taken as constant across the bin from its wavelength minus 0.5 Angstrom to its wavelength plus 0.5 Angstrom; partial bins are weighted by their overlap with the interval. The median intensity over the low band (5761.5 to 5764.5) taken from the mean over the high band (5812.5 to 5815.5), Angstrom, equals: 1.23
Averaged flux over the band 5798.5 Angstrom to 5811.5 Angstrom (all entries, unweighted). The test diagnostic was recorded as 12.27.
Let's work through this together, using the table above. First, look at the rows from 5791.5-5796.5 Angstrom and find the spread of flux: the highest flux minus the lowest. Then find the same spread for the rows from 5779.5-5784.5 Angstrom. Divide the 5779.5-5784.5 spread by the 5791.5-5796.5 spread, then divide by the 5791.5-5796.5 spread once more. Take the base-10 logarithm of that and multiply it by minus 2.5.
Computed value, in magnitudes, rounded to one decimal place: 1.0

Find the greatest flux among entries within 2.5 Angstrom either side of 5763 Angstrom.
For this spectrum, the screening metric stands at 14.1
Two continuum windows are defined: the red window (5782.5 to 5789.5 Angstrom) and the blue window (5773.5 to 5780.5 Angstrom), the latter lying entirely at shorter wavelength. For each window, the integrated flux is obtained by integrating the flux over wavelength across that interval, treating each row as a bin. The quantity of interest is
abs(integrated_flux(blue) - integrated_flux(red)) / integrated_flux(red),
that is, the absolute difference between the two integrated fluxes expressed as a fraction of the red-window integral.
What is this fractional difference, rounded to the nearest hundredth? 0.04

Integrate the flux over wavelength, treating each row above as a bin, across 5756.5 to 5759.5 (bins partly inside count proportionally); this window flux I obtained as 37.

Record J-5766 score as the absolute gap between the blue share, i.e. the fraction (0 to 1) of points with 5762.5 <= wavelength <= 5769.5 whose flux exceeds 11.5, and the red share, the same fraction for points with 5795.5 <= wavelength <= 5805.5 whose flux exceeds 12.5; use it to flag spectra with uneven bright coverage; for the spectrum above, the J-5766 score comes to 0.36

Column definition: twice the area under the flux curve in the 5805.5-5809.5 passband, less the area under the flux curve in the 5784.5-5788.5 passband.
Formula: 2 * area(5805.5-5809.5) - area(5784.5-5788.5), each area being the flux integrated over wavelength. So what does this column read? 44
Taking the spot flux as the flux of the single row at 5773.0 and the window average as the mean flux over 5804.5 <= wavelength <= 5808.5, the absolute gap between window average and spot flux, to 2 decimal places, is 0.29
